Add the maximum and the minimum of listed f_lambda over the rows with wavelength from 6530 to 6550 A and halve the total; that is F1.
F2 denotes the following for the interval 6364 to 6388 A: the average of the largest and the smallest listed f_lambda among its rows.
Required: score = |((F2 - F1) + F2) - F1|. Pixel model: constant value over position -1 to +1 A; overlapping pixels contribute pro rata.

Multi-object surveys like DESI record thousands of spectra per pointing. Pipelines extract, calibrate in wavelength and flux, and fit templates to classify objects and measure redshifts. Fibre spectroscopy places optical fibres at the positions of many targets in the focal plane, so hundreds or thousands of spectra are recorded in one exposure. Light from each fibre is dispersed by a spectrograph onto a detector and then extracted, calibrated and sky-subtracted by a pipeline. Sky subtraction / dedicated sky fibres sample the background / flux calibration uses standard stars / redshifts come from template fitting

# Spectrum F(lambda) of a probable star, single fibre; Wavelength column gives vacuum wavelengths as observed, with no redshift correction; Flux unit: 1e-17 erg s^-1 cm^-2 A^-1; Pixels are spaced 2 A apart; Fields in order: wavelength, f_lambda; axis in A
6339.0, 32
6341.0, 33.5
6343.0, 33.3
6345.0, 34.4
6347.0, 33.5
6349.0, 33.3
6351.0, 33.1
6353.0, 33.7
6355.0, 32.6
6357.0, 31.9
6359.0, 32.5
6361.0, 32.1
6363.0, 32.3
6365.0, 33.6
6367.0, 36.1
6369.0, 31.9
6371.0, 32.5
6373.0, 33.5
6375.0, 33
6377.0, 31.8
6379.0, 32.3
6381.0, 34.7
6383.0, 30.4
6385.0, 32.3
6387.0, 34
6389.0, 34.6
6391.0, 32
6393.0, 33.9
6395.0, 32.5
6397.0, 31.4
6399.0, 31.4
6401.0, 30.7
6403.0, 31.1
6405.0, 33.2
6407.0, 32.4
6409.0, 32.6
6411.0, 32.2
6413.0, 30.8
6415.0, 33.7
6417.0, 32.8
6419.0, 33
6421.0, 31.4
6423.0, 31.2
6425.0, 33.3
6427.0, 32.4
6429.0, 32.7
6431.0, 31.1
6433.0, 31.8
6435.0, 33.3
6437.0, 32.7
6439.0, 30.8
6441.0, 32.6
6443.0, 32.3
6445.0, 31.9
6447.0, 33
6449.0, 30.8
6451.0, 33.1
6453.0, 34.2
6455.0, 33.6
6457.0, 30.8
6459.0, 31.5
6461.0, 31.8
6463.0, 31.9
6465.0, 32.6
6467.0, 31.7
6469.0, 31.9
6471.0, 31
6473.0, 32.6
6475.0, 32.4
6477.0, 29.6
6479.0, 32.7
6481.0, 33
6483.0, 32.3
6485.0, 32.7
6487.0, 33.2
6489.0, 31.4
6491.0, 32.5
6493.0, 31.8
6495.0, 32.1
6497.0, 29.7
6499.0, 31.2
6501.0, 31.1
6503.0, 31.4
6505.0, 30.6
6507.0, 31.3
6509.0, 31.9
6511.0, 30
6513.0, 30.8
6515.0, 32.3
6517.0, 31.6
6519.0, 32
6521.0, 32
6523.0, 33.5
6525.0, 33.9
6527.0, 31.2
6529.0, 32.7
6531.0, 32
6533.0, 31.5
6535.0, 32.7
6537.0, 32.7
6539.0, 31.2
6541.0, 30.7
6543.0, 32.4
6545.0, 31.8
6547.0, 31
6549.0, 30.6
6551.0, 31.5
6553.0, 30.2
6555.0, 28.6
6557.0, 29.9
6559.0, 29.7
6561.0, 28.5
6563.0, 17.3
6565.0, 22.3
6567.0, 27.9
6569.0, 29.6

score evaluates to 3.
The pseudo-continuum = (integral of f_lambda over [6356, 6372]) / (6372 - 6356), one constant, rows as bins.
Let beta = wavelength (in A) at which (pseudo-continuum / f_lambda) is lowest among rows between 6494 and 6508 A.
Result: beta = 6495.0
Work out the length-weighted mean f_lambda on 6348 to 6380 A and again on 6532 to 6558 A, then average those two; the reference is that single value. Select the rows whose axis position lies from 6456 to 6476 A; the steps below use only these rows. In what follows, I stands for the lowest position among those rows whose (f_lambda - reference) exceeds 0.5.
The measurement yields 6465.0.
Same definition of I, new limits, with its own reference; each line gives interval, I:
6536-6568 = 6537.0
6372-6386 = 6373.0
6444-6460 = 6447.0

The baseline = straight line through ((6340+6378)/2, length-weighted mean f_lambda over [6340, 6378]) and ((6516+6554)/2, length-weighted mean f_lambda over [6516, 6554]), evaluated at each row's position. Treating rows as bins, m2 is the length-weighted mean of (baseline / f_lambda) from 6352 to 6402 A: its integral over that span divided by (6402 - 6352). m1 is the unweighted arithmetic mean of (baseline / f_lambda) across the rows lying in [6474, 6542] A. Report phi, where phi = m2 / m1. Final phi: 1.00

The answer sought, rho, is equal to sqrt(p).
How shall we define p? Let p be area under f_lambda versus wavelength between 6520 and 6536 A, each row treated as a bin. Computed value 22.8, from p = 519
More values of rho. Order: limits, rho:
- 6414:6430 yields 22.8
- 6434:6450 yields 22.7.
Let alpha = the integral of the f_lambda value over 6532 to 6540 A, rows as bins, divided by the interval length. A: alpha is 32.0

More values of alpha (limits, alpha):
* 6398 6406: 31.6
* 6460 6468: 32.0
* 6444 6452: 32.2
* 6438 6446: 31.9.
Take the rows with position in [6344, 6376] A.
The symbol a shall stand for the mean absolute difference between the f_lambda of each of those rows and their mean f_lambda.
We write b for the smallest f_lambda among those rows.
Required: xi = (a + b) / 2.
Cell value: 16.3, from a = 0.78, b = 31.9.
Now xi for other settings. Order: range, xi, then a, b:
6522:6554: 15.5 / 0.87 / 30.2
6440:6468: 15.8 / 0.79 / 30.8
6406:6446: 15.7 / 0.68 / 30.8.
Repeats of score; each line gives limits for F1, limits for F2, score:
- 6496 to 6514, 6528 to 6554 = 1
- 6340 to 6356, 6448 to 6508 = 3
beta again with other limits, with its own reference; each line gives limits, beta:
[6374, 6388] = 6381.0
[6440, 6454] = 6453.0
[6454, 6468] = 6455.0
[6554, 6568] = 6557.0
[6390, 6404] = 6393.0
